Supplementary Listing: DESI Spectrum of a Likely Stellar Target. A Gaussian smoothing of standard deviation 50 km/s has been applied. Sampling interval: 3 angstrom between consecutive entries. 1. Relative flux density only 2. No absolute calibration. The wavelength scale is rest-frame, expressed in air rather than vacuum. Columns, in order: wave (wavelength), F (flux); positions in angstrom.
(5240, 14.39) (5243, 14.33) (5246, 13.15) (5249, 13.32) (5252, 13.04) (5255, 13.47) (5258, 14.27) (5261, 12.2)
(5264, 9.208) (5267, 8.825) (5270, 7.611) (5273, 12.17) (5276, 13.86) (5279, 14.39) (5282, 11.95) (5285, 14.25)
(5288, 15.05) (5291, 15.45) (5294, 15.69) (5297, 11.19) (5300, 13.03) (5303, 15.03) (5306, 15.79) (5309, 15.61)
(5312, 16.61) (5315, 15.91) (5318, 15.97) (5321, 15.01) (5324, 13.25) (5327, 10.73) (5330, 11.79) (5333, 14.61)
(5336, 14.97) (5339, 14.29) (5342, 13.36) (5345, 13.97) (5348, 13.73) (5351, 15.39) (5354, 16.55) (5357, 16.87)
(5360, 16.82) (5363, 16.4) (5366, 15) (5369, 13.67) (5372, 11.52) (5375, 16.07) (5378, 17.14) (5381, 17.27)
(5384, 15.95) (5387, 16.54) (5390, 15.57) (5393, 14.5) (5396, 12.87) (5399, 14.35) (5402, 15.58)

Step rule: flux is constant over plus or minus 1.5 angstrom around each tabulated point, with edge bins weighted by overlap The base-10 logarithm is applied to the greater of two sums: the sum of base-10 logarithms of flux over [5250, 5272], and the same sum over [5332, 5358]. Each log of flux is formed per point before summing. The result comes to 1.0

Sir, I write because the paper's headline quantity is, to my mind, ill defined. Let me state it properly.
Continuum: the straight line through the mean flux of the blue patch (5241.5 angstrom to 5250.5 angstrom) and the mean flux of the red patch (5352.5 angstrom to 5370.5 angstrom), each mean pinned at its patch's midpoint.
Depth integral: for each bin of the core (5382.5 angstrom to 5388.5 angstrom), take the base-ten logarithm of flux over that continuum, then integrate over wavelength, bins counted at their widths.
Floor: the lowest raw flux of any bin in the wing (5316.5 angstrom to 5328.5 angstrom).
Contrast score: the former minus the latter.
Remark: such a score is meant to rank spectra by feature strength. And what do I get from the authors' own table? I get -11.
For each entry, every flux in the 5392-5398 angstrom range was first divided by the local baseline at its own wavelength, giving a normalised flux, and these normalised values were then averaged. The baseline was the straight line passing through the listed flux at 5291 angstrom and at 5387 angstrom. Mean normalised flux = 0.82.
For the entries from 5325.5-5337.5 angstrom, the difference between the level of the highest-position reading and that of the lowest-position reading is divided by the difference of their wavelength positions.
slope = 0.5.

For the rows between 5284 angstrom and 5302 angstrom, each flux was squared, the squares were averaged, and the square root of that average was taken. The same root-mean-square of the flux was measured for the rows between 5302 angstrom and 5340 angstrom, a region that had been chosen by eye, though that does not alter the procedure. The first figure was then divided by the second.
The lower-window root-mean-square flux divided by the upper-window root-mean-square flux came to 0.967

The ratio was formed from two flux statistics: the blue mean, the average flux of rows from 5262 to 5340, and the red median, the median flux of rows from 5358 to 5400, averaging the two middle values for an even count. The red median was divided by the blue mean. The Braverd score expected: 1.16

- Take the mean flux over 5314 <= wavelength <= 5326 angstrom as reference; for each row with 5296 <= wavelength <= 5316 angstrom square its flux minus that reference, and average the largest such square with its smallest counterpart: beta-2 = 7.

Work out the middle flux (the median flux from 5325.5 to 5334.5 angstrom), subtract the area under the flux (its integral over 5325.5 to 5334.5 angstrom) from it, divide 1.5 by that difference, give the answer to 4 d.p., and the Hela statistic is -0.0151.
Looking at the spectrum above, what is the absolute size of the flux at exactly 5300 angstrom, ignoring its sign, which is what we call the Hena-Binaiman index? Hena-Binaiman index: 13.0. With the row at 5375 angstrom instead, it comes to 16.1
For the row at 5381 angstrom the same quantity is 17.3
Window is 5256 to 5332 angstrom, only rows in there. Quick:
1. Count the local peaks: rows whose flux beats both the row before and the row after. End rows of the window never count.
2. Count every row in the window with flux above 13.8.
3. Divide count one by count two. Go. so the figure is 0.357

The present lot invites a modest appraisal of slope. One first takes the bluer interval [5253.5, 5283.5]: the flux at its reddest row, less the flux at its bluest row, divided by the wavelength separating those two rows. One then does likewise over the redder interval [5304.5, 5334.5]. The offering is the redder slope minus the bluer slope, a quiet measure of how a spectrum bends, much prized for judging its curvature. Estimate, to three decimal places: 0.013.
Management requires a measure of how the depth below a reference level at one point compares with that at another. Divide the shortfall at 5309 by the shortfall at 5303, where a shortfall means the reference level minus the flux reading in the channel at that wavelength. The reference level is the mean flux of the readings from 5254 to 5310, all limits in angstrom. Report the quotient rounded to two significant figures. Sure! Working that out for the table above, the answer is 1.3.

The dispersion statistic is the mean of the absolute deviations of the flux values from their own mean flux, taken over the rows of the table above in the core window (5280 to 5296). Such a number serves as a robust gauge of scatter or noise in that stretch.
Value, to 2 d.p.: 1.10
